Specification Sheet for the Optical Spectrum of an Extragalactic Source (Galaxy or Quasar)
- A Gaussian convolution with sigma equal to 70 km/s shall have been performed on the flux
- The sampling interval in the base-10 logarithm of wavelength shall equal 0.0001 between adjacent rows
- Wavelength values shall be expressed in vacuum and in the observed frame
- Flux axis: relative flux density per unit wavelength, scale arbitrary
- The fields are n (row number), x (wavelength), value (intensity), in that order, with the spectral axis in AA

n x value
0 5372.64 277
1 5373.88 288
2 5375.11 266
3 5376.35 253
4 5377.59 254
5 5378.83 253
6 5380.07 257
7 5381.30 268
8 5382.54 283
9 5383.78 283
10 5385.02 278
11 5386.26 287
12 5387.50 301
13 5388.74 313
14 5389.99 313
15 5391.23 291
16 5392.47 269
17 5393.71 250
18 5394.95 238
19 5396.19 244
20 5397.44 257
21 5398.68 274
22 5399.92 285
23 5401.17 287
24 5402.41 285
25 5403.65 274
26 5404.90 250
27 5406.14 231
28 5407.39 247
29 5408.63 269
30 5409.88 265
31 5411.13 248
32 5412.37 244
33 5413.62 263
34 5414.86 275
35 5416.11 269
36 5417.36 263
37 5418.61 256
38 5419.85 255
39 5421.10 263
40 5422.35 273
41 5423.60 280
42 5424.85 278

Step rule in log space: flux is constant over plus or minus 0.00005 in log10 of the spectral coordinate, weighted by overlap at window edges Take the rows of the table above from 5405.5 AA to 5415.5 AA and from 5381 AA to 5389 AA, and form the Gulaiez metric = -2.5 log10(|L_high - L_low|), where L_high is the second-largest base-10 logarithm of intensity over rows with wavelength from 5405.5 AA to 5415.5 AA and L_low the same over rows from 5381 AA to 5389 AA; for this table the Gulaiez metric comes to 3.3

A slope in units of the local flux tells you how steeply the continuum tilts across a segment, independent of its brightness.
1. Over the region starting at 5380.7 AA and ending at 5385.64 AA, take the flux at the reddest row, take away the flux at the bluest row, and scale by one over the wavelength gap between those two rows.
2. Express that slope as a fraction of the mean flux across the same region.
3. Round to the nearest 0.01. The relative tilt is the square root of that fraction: 0.10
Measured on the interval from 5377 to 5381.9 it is 0.12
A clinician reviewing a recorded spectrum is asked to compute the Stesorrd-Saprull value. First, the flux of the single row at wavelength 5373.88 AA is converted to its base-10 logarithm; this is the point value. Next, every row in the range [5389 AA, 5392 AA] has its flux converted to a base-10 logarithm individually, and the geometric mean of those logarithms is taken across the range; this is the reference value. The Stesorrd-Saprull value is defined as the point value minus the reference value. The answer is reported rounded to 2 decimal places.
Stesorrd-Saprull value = -0.02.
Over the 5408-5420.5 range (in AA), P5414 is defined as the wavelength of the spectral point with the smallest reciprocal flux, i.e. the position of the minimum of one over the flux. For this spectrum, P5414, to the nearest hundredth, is 5414.86 AA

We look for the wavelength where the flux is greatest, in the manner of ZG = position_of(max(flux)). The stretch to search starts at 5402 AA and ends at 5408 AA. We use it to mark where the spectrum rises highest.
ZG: 5402.41 AA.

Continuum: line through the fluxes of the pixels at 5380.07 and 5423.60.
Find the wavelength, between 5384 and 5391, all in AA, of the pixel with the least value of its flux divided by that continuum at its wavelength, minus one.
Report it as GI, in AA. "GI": 5385.02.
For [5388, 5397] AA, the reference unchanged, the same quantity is 5394.95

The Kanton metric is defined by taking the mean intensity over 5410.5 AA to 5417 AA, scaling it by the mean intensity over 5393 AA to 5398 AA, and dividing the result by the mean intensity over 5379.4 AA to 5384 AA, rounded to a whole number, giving 236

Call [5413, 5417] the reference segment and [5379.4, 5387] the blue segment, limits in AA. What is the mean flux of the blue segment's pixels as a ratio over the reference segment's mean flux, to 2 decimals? 1.03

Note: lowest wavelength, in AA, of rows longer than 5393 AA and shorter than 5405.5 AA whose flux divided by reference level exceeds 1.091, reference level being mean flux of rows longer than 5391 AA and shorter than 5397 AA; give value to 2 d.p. 5399.92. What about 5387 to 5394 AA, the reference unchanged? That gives 5387.50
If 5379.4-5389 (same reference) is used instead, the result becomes 5382.54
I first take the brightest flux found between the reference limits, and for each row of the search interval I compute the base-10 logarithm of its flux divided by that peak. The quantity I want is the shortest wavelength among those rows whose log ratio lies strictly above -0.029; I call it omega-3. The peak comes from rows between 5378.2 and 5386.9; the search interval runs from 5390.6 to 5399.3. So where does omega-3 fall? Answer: 5391.23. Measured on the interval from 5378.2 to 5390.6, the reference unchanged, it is 5382.54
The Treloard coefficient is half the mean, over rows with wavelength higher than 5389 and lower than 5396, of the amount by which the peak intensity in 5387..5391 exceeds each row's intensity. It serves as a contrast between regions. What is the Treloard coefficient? 20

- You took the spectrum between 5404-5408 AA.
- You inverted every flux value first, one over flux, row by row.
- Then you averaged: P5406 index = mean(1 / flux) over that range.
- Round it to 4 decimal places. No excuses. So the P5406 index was 0.0041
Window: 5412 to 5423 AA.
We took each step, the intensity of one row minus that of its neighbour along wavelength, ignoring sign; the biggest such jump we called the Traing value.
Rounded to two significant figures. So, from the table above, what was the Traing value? 19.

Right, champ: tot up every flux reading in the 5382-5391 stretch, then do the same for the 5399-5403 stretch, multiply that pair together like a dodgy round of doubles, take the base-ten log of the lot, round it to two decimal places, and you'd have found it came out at 6.25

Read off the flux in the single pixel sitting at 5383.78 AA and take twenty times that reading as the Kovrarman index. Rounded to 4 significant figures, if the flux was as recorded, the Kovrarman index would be 5660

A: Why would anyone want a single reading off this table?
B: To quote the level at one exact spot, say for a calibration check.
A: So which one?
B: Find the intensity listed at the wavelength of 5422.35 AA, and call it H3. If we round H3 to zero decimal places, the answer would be 273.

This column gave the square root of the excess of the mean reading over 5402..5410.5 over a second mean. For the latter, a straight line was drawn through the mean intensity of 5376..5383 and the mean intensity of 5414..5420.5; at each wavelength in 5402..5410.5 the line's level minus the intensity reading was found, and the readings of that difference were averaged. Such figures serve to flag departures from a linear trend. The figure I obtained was 16.0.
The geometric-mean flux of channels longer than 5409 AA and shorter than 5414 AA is 255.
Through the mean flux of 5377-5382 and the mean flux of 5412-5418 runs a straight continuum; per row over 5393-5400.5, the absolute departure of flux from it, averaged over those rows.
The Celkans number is 15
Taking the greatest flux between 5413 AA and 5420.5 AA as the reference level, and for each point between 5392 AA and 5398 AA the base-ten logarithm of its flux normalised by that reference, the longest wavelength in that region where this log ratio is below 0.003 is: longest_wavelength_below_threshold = 5397.44 AA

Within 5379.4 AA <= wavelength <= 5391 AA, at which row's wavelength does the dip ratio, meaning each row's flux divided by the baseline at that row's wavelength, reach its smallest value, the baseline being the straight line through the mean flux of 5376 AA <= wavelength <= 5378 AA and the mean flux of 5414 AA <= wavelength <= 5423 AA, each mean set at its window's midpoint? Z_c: 5380.07 AA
